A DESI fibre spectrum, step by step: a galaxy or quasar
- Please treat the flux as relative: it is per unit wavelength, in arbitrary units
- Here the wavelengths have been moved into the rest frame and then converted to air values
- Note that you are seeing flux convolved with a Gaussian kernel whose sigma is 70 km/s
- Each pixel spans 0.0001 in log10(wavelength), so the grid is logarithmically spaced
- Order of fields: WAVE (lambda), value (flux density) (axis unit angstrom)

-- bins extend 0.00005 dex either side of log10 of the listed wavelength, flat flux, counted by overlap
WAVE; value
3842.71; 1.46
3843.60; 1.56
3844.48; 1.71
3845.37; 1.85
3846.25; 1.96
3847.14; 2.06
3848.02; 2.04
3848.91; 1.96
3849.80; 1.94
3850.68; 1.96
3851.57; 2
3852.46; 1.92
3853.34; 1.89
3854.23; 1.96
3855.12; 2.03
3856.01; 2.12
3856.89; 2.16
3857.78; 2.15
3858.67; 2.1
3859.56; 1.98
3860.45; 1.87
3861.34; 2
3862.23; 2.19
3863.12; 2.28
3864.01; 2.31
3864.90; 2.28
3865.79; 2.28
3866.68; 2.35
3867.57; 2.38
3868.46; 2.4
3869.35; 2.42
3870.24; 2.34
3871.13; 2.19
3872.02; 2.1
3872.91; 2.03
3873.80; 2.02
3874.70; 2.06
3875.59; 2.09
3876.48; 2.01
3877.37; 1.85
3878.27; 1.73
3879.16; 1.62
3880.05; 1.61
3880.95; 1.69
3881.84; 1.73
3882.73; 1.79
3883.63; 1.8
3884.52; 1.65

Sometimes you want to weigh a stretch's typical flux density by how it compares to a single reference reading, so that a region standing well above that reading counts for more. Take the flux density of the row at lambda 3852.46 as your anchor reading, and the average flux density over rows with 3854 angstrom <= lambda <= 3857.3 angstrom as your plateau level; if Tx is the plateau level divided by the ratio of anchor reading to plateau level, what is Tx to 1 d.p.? 2.2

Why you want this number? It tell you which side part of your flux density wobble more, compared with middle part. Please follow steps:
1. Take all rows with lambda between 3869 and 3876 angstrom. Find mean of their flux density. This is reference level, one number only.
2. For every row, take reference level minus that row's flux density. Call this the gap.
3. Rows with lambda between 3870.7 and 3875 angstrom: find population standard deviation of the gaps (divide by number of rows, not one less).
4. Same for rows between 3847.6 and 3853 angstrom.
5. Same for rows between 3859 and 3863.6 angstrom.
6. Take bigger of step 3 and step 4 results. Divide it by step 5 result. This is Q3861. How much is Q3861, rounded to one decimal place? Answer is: 0.4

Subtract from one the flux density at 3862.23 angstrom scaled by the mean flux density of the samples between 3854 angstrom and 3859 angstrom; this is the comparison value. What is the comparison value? -0.05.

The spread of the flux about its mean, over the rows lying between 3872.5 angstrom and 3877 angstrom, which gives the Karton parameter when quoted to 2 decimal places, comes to 0.03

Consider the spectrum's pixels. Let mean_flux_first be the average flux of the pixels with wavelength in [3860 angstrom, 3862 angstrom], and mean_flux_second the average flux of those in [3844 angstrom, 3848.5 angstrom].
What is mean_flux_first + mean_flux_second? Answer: 3.9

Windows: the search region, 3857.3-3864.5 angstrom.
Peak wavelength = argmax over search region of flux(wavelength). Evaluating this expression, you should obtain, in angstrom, 3864.01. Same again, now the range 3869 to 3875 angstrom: 3869.35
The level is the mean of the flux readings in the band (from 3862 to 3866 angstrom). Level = 2.27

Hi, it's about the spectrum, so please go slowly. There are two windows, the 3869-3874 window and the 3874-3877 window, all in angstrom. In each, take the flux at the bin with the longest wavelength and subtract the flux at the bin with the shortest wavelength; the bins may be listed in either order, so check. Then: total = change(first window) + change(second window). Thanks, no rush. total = -0.45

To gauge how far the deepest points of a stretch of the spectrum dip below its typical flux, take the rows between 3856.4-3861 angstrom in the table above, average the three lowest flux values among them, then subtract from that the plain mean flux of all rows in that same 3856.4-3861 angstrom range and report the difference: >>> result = -0.069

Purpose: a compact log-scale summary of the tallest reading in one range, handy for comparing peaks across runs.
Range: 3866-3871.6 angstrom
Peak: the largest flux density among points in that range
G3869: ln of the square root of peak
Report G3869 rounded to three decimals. 0.442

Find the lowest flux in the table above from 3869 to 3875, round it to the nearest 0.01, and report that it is 2.02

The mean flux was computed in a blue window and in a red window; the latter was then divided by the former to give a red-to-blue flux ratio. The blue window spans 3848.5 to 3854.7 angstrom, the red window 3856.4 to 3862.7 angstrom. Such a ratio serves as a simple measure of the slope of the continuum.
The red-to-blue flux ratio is 1.06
